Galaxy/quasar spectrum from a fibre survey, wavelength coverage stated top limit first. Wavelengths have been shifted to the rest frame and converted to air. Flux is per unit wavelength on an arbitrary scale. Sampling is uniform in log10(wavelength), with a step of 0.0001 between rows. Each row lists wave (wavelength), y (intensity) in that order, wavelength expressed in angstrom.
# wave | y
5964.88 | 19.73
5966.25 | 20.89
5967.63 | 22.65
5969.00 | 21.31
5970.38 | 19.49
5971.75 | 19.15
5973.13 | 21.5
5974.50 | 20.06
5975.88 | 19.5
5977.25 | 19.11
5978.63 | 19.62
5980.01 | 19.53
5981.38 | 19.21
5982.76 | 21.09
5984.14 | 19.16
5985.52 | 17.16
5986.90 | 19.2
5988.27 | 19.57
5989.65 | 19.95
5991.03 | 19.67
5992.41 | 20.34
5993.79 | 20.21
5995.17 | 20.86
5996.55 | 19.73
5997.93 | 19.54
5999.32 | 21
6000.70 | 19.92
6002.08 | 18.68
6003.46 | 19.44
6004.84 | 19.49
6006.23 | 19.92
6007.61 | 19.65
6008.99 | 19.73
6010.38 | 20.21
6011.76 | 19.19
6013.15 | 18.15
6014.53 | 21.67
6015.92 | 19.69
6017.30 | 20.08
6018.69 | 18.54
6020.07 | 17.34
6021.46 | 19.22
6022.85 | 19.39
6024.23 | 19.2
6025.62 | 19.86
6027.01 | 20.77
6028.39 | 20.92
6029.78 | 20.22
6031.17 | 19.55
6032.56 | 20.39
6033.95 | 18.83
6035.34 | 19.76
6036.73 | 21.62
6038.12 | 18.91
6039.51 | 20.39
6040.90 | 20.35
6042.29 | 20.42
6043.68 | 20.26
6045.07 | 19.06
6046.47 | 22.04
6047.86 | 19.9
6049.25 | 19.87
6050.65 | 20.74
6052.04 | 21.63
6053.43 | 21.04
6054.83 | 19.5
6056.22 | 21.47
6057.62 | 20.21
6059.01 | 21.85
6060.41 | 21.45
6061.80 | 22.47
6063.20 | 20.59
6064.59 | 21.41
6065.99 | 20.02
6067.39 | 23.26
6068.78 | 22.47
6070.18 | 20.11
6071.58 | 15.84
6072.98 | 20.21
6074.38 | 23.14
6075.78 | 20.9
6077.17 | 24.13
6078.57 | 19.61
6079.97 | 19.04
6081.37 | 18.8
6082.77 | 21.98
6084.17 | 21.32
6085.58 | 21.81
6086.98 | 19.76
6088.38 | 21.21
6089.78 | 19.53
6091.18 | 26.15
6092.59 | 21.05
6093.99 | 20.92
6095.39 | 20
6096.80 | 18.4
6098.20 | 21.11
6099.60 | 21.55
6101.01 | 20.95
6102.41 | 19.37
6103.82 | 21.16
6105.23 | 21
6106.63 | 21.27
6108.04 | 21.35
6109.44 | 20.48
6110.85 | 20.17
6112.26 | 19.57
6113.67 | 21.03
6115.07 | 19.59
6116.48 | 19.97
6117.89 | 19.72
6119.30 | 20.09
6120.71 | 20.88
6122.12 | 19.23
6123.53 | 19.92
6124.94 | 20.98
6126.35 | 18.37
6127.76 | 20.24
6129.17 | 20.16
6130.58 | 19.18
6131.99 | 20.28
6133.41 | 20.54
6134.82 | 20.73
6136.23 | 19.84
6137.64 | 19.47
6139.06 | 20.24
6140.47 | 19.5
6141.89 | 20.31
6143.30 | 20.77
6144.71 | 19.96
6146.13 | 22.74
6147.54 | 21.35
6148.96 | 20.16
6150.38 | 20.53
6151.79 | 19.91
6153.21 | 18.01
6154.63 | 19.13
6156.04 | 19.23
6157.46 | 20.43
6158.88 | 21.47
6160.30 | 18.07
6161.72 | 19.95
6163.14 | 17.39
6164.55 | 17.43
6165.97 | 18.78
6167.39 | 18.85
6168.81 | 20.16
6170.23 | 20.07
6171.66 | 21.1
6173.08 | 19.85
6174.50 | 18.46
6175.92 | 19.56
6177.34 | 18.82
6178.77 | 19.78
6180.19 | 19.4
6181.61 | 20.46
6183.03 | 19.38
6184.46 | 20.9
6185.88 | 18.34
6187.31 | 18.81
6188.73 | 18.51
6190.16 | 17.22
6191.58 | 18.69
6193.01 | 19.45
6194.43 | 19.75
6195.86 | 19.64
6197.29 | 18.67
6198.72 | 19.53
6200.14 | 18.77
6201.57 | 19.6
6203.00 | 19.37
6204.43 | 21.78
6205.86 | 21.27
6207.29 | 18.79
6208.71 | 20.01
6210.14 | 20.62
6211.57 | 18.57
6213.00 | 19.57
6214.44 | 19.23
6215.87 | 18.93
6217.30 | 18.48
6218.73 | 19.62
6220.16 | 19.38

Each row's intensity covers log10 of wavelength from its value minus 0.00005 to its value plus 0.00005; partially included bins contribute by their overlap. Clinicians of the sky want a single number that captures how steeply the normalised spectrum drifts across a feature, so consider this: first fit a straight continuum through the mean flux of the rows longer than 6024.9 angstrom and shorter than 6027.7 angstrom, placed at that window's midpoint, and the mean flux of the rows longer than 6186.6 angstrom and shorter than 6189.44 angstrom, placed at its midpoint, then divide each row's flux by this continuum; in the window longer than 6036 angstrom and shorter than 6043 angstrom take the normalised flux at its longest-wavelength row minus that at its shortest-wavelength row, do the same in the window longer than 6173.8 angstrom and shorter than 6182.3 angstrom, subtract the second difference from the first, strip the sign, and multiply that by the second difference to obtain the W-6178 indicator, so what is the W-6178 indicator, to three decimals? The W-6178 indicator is 0.018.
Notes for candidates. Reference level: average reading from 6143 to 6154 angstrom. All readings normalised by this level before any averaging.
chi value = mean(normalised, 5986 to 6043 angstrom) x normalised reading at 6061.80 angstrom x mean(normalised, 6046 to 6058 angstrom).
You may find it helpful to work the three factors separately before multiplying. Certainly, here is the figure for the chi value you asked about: 1.08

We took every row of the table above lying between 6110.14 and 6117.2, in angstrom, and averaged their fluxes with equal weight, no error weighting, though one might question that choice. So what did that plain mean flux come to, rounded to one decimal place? 20.1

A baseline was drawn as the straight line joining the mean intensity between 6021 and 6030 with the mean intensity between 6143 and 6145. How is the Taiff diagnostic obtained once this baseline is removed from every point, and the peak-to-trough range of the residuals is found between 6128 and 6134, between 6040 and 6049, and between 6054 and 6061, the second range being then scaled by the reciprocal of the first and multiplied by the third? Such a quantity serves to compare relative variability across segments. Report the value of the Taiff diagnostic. 5.1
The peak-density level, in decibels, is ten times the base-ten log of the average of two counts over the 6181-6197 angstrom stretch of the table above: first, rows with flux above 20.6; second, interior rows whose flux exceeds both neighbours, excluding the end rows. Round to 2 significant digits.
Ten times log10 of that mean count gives 3.0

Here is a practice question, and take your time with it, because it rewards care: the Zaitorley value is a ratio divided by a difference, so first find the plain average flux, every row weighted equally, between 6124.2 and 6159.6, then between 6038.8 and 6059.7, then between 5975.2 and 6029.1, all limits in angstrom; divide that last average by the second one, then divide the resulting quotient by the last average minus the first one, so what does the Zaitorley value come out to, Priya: -1.9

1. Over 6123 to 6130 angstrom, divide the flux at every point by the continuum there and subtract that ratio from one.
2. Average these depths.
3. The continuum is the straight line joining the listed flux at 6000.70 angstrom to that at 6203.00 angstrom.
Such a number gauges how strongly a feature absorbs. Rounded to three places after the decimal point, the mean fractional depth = -0.018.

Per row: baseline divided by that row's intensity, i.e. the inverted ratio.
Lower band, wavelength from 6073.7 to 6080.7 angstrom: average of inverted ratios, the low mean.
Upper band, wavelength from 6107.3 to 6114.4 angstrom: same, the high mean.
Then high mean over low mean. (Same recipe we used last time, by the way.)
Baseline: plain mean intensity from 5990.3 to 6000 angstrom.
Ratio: 1.03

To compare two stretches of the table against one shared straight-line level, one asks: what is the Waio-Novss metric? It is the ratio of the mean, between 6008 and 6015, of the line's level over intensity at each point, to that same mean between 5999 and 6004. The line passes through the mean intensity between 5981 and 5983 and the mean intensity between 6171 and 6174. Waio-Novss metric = 1.00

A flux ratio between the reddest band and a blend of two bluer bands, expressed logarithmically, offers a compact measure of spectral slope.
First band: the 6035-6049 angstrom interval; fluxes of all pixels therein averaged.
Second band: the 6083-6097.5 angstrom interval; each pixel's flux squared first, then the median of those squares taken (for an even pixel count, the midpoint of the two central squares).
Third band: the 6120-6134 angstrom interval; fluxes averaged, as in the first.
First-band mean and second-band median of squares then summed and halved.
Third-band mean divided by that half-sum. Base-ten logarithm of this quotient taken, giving -1.06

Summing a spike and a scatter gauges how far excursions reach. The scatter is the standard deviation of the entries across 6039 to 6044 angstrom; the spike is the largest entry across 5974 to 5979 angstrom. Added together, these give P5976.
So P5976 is 20.1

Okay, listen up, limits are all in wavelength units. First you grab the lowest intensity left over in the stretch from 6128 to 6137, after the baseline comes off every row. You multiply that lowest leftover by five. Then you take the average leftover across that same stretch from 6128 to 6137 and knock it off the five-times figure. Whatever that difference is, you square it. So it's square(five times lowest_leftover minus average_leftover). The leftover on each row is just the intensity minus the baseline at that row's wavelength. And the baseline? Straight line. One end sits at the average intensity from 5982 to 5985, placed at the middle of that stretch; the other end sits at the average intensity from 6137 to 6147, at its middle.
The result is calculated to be 34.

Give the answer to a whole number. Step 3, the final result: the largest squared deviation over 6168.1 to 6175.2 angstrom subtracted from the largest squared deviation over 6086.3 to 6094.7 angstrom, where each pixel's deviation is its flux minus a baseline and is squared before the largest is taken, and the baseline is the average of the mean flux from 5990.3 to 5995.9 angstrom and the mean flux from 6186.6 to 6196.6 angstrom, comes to 41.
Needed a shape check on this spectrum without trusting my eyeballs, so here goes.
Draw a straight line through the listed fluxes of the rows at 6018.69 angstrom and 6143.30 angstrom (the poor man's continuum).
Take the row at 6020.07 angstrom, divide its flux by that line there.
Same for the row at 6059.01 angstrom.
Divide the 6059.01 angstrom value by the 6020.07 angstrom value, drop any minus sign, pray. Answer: 1.21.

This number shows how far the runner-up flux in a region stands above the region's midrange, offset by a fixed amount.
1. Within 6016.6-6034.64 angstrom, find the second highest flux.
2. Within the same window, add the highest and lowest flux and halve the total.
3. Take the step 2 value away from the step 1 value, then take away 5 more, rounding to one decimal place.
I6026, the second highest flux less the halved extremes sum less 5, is -3.4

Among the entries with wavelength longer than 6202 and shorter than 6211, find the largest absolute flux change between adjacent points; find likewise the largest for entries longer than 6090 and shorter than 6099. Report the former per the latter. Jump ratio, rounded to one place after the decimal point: 0.5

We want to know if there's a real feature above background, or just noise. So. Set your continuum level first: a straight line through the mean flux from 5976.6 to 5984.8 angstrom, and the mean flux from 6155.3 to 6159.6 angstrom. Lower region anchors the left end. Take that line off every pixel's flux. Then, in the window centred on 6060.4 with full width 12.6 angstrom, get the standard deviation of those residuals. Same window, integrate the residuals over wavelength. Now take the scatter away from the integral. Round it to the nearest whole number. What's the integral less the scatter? 12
